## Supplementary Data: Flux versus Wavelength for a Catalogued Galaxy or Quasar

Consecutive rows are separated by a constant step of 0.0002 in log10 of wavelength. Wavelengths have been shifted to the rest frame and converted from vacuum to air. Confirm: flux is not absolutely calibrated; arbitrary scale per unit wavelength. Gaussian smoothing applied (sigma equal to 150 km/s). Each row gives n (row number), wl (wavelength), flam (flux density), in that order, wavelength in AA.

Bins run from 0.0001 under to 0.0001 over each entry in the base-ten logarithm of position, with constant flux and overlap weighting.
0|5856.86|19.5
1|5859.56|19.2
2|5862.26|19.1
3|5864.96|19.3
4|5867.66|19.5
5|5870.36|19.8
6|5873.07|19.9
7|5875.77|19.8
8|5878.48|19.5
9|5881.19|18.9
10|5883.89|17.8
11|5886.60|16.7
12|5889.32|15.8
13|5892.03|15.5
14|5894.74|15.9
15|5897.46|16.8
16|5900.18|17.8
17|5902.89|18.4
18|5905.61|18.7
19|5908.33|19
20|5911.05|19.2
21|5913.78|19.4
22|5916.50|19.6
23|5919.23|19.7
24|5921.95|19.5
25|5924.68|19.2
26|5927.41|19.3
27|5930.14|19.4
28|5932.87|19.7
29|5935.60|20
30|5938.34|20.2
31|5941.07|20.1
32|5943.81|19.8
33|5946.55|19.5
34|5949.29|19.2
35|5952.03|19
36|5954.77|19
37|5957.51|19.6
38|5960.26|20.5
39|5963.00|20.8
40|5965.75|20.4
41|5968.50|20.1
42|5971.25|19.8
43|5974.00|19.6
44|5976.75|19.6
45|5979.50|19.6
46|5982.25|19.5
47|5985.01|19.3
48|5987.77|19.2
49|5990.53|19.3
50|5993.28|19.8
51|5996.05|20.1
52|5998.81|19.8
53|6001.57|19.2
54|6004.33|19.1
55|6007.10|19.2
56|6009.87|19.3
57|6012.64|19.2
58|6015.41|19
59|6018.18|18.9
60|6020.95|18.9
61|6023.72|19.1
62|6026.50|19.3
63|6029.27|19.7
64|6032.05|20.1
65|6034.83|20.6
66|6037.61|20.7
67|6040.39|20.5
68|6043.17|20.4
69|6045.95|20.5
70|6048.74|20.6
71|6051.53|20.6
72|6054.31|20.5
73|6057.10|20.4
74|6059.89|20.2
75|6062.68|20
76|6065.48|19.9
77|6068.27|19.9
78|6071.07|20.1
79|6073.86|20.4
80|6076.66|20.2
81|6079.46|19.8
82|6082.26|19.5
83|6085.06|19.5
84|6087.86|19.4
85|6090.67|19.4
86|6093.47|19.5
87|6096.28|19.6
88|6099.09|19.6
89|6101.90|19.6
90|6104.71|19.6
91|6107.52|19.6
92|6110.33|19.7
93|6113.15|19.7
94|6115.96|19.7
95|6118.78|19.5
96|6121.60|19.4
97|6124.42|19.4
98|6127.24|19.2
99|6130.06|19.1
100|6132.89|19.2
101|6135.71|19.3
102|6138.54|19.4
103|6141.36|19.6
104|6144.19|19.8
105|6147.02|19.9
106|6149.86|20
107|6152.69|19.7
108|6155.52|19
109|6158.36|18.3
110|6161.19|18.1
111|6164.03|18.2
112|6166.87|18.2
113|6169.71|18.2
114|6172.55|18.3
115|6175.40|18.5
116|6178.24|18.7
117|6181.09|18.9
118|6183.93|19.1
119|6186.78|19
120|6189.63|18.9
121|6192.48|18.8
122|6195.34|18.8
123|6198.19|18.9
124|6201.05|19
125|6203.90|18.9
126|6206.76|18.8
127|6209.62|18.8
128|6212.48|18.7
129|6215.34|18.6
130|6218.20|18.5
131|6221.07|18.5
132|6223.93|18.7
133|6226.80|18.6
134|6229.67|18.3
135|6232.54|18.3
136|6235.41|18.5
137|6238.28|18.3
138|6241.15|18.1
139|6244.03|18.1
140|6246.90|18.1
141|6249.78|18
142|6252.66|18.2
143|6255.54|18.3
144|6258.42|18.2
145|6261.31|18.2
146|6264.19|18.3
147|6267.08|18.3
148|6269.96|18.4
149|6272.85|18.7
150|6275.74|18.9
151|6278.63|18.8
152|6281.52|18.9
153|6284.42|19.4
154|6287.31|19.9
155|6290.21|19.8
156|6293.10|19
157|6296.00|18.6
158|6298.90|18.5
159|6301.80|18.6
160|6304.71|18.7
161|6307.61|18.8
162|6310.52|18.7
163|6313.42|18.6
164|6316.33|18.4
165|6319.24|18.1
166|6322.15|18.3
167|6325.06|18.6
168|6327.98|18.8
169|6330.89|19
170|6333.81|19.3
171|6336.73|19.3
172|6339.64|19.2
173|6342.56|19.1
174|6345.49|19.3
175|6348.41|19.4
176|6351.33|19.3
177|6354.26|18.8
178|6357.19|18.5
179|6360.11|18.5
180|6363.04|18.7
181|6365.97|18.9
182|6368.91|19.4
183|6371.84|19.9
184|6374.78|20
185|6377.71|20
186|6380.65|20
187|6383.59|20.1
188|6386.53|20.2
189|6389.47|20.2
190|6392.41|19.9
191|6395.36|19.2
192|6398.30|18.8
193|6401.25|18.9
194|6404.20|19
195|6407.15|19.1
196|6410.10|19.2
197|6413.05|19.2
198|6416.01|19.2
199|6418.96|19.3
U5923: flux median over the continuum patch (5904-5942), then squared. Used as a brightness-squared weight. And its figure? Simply 378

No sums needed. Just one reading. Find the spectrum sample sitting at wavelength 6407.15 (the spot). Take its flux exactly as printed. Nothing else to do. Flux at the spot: 19.1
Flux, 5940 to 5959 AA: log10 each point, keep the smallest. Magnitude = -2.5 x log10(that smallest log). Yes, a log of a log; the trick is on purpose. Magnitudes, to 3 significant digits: -0.267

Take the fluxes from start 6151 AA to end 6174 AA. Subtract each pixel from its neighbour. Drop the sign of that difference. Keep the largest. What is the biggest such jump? 0.7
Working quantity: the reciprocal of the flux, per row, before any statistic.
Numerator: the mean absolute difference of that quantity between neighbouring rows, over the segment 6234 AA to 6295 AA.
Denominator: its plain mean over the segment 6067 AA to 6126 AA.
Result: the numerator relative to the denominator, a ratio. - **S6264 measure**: 0.0102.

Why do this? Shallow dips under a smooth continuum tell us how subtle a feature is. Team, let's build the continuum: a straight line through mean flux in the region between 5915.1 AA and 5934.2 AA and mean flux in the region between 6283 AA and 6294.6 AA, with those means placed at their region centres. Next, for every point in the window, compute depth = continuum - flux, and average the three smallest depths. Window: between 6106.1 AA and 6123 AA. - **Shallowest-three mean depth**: -0.19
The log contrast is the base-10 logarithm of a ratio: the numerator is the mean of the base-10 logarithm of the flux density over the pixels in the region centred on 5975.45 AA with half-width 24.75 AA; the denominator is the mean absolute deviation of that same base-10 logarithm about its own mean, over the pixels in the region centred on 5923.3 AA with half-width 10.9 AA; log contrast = 2.59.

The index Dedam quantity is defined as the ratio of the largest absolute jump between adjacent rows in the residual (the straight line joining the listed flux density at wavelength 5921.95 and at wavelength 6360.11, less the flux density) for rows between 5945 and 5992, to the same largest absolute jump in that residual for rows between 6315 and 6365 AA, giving 1.8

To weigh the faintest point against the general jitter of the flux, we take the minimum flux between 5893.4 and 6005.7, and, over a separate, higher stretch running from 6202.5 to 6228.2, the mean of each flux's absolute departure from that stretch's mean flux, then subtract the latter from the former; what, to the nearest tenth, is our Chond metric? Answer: 15.8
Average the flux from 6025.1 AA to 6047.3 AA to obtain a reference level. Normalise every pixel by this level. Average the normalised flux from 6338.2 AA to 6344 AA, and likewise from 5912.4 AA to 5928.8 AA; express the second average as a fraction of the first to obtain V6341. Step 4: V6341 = 1.02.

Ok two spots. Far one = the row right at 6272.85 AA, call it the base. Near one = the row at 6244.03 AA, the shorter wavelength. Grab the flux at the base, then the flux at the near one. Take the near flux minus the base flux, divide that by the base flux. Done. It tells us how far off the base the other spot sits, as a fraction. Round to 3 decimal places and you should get -0.032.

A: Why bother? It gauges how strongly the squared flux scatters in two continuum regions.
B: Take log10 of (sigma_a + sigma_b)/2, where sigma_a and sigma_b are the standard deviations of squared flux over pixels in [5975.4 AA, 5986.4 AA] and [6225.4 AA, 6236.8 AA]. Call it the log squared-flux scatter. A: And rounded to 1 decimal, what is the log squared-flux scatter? 0.7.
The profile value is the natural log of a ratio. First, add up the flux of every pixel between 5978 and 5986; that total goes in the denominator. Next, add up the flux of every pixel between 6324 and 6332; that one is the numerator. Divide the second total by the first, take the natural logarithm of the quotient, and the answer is -0.03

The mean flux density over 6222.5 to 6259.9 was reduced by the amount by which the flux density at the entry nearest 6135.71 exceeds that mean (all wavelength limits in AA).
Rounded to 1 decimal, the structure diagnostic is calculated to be 17.3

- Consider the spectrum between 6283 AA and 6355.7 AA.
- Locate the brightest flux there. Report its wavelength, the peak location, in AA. 6287.31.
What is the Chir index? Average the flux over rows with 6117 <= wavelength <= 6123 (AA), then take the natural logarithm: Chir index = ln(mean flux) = 2.968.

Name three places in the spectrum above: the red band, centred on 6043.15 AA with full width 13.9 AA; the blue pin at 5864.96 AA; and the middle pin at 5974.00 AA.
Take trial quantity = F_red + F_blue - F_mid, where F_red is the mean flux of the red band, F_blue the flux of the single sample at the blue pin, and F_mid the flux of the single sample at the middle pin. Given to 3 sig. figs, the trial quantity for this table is 20.2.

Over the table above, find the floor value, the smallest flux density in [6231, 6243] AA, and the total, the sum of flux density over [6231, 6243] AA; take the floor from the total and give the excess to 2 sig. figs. 55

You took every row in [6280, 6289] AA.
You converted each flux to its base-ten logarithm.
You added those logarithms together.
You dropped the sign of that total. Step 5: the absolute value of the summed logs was 3.86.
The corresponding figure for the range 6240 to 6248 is 3.77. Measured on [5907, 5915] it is 3.85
